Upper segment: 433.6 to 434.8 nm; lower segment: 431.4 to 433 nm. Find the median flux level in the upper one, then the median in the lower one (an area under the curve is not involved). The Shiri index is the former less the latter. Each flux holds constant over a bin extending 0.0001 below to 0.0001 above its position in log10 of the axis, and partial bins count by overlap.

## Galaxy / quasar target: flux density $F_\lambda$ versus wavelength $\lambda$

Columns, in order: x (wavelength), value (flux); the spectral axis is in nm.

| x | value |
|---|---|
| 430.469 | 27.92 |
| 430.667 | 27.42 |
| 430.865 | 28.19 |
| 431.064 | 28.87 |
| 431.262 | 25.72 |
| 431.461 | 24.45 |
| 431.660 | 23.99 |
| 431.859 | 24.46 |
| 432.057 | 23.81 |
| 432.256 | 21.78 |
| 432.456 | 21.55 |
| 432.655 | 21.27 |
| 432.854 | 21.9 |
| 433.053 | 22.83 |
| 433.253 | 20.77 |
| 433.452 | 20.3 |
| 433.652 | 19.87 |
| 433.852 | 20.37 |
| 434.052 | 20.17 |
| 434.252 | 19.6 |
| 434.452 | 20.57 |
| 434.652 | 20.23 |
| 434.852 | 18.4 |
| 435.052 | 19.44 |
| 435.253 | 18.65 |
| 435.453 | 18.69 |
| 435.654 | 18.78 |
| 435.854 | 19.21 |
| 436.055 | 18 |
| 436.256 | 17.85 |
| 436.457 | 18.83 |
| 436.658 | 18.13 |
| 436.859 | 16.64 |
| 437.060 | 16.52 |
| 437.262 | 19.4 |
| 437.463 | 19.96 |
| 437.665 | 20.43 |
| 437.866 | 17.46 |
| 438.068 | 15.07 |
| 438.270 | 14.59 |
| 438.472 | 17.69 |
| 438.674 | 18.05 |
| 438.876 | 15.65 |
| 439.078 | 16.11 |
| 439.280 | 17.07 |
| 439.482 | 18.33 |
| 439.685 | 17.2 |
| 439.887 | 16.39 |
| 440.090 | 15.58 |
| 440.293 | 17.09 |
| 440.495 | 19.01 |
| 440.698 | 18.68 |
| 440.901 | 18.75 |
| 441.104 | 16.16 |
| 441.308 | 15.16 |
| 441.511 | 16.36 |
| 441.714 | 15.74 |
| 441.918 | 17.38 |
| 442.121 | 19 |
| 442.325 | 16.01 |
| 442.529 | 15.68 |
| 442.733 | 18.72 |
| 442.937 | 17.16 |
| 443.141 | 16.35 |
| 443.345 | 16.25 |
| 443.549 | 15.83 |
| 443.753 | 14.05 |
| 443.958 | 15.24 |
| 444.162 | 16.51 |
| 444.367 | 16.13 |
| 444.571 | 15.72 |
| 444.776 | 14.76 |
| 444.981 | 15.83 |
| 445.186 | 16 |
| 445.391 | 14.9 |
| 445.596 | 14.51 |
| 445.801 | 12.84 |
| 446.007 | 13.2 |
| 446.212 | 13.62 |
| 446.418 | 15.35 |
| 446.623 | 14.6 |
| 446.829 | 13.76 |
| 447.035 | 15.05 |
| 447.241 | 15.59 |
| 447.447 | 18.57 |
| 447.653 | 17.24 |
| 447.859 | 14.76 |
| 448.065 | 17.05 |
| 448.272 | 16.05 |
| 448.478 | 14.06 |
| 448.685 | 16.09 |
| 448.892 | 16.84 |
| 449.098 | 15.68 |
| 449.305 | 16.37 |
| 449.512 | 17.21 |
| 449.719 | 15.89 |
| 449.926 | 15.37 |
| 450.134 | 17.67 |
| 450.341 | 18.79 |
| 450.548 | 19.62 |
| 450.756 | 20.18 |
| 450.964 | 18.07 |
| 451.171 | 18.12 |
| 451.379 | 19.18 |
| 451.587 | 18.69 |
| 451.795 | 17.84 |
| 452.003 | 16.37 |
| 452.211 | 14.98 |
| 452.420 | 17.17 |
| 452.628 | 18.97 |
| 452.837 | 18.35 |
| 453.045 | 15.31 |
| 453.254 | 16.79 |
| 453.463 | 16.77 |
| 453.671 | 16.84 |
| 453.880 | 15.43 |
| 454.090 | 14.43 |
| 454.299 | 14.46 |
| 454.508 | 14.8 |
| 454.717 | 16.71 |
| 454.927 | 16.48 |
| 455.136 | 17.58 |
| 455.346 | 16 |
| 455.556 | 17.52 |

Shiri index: -2.7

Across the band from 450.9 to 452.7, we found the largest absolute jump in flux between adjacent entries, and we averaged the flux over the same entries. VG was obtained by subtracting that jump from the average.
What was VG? 15.5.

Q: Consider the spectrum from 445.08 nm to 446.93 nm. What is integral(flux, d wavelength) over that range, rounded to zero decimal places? 26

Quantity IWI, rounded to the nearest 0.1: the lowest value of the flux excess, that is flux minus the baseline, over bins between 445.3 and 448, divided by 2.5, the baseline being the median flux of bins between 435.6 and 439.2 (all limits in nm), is -2.0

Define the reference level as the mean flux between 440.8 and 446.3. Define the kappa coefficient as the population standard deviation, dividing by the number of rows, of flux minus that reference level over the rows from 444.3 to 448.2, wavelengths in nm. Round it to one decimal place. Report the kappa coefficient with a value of 1.4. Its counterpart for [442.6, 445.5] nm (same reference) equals 1.1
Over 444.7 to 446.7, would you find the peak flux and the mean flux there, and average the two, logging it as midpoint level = 15.3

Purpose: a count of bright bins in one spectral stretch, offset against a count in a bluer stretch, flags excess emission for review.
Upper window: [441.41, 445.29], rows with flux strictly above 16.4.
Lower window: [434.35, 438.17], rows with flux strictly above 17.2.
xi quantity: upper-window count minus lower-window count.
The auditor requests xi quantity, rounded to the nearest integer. -11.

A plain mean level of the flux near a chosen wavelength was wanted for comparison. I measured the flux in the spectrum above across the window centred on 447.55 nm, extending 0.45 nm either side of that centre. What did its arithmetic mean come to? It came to 17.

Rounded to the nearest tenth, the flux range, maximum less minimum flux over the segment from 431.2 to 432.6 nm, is 4.2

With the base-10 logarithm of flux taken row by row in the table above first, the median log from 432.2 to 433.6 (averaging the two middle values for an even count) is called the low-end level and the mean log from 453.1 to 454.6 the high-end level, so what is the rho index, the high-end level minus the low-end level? -0.14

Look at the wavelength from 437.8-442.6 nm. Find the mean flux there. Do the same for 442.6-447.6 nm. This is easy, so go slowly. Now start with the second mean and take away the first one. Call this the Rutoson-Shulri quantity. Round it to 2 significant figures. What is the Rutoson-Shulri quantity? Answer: -1.4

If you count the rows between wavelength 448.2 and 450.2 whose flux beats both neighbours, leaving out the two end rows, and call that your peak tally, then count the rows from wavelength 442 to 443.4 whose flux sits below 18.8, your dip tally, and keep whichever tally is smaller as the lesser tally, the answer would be 2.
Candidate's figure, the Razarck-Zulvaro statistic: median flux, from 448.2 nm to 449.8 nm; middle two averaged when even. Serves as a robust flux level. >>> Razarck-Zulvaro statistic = 16.1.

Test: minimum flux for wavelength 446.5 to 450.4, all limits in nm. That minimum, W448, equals 13.76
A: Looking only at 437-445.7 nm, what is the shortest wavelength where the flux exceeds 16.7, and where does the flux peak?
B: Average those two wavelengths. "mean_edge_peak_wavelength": 437.46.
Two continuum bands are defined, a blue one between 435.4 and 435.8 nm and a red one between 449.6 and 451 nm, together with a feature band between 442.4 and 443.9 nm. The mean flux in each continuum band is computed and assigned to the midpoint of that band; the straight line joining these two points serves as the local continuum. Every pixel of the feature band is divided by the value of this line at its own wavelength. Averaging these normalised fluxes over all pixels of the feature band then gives 0.89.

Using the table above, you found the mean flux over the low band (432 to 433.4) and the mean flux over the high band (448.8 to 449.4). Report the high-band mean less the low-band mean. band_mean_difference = -6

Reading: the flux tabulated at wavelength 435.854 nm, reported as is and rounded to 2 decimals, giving 19.21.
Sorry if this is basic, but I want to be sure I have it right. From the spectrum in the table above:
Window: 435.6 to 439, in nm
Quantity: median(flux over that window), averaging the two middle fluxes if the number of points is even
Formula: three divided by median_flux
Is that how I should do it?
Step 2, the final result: 0.167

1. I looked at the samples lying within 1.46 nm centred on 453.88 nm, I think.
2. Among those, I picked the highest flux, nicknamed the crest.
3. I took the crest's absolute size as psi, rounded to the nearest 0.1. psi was 16.8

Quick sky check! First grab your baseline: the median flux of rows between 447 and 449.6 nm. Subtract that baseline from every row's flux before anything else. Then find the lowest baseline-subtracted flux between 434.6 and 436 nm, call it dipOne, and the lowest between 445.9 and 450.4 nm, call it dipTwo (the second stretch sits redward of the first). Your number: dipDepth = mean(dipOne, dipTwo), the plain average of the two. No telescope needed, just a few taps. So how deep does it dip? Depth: -0.29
